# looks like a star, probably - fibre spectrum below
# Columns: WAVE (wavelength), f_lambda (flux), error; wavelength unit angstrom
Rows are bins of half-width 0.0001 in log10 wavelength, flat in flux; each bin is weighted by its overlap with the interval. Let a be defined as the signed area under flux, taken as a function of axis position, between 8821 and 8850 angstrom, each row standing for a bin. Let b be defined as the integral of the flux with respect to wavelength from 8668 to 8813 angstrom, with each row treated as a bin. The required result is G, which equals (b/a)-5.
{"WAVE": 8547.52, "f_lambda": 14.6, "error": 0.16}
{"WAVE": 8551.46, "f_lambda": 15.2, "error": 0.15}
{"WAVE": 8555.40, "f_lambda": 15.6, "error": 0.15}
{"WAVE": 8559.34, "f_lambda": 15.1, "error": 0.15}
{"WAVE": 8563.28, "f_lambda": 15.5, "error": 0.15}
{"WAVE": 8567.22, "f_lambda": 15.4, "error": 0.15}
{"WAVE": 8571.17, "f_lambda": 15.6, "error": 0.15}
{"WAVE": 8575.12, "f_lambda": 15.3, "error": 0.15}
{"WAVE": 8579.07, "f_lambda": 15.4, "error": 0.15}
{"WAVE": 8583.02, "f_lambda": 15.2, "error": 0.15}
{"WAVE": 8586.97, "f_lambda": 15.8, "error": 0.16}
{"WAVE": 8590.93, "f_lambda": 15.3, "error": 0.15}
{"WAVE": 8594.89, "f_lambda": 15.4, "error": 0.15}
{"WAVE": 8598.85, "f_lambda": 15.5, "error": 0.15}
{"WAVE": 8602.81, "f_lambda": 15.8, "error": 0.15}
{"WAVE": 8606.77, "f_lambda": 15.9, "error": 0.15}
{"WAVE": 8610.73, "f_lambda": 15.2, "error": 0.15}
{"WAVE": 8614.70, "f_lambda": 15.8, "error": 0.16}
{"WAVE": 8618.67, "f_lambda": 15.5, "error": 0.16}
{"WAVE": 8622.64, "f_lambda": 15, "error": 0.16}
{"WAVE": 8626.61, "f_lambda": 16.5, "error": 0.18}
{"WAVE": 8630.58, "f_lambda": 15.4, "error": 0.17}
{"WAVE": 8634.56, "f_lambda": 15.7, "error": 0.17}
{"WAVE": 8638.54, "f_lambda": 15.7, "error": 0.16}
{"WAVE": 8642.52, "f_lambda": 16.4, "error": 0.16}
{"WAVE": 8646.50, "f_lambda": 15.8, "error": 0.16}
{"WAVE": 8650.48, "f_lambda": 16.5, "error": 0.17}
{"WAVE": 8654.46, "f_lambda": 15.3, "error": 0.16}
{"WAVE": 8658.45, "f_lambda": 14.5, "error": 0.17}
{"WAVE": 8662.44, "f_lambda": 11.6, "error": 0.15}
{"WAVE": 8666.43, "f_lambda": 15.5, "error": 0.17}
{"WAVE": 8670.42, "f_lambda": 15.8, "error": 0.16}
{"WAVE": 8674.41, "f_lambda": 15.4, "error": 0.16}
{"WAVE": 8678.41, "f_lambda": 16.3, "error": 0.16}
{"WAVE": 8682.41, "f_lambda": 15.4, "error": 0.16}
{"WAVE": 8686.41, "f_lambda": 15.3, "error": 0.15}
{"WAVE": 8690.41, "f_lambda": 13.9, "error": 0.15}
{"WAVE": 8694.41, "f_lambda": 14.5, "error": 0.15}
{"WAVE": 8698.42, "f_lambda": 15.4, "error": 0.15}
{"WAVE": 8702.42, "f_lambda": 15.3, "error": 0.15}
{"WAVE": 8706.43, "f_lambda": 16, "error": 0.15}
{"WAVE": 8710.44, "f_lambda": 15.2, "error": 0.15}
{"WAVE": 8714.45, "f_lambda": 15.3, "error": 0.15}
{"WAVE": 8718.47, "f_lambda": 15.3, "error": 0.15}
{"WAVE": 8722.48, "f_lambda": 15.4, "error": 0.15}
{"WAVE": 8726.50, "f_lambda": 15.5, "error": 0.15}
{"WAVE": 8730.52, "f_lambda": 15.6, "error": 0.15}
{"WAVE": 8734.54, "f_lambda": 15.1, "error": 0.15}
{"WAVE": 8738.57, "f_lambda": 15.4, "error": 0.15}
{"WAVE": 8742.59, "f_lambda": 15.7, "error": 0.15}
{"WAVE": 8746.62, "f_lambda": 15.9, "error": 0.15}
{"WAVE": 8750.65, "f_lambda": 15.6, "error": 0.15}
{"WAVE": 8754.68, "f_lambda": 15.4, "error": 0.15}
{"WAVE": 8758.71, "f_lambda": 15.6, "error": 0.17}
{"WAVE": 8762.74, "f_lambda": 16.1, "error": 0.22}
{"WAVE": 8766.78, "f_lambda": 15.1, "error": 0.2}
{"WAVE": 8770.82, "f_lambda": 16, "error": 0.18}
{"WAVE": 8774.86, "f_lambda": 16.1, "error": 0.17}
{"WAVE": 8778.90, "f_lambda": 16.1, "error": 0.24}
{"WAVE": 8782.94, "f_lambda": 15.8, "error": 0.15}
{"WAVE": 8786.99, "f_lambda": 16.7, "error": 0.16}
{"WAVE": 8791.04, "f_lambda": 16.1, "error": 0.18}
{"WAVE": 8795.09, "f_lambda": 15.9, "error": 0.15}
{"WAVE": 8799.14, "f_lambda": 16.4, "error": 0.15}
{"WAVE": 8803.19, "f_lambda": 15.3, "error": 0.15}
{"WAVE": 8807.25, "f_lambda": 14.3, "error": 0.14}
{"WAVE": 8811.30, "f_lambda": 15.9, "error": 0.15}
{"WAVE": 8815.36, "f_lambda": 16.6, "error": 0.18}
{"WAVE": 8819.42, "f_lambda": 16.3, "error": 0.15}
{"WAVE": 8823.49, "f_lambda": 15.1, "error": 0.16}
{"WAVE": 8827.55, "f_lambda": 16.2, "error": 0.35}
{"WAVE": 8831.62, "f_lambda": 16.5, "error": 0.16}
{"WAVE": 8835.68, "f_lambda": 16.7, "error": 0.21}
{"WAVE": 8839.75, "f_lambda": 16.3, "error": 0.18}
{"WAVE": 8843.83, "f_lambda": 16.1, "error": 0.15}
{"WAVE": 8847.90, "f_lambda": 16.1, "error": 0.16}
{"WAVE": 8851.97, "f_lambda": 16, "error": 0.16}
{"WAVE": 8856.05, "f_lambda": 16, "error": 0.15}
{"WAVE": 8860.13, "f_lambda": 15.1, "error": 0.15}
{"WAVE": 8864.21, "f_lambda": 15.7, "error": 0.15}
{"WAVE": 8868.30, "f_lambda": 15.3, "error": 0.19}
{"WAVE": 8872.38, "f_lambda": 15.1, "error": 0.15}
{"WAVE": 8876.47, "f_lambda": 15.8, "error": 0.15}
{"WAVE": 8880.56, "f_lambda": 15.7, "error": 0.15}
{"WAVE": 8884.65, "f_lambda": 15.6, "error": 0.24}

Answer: -0.2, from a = 468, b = 2256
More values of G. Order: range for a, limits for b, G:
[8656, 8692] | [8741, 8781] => -3.8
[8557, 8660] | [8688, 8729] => -4.6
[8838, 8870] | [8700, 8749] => -3.5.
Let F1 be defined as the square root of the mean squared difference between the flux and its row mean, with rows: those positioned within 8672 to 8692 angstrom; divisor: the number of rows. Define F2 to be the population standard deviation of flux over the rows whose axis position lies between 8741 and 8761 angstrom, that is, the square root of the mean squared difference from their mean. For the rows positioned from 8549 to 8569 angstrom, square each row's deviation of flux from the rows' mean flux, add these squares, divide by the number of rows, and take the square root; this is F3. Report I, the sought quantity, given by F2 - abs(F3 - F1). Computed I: -0.42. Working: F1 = 0.77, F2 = 0.16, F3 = 0.2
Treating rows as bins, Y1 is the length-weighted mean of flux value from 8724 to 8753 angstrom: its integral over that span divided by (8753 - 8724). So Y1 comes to 15.5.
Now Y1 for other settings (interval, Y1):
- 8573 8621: 15.5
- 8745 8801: 15.9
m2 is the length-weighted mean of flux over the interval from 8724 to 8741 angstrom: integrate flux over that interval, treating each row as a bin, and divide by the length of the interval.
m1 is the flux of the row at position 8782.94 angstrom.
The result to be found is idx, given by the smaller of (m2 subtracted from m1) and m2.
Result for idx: 0.4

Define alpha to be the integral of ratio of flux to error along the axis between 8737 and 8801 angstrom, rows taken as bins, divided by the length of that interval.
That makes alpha 95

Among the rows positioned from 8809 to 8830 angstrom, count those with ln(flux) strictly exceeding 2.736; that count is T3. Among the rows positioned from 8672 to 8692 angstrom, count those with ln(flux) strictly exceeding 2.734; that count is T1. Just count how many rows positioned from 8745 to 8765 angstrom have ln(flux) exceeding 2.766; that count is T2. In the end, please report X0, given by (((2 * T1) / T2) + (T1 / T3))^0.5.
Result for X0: 1.9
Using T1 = 3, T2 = 2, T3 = 4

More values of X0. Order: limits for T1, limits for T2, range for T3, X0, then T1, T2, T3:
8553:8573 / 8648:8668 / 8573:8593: 3.5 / 4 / 1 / 1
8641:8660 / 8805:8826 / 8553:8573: 1.7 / 3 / 3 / 3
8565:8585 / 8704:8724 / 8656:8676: 2.7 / 3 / 1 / 2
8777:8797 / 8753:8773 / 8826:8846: 2.4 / 5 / 2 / 5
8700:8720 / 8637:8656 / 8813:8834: 1.1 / 1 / 2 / 4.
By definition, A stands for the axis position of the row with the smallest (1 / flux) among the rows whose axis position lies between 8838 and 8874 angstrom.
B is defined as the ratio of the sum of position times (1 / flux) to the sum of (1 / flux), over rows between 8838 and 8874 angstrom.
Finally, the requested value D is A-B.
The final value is -16.6 angstrom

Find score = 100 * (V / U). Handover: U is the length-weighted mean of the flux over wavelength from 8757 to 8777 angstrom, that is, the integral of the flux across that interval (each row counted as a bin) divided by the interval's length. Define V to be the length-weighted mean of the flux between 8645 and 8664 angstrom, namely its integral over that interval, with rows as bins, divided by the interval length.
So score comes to 94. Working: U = 15.8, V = 14.8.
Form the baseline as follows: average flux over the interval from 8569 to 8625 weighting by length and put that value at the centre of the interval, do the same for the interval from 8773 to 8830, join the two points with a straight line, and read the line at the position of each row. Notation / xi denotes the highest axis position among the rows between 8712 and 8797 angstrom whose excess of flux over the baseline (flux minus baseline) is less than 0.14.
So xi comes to 8795.09 angstrom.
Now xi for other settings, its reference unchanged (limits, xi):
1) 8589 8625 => 8622.64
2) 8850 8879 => 8876.47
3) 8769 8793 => 8782.94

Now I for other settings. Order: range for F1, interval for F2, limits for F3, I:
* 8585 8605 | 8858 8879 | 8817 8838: -0.05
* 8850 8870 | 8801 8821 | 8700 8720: 0.74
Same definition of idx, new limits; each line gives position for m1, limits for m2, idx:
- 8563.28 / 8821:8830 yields -0.2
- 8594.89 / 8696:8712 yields -0.1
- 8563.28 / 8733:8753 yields 0.0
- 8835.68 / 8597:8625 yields 1.2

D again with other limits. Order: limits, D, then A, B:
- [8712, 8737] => 6.0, 8730.52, 8724.5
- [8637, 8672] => -4.4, 8650.48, 8654.9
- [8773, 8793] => 4.1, 8786.99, 8782.9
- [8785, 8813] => -12.4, 8786.99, 8799.4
